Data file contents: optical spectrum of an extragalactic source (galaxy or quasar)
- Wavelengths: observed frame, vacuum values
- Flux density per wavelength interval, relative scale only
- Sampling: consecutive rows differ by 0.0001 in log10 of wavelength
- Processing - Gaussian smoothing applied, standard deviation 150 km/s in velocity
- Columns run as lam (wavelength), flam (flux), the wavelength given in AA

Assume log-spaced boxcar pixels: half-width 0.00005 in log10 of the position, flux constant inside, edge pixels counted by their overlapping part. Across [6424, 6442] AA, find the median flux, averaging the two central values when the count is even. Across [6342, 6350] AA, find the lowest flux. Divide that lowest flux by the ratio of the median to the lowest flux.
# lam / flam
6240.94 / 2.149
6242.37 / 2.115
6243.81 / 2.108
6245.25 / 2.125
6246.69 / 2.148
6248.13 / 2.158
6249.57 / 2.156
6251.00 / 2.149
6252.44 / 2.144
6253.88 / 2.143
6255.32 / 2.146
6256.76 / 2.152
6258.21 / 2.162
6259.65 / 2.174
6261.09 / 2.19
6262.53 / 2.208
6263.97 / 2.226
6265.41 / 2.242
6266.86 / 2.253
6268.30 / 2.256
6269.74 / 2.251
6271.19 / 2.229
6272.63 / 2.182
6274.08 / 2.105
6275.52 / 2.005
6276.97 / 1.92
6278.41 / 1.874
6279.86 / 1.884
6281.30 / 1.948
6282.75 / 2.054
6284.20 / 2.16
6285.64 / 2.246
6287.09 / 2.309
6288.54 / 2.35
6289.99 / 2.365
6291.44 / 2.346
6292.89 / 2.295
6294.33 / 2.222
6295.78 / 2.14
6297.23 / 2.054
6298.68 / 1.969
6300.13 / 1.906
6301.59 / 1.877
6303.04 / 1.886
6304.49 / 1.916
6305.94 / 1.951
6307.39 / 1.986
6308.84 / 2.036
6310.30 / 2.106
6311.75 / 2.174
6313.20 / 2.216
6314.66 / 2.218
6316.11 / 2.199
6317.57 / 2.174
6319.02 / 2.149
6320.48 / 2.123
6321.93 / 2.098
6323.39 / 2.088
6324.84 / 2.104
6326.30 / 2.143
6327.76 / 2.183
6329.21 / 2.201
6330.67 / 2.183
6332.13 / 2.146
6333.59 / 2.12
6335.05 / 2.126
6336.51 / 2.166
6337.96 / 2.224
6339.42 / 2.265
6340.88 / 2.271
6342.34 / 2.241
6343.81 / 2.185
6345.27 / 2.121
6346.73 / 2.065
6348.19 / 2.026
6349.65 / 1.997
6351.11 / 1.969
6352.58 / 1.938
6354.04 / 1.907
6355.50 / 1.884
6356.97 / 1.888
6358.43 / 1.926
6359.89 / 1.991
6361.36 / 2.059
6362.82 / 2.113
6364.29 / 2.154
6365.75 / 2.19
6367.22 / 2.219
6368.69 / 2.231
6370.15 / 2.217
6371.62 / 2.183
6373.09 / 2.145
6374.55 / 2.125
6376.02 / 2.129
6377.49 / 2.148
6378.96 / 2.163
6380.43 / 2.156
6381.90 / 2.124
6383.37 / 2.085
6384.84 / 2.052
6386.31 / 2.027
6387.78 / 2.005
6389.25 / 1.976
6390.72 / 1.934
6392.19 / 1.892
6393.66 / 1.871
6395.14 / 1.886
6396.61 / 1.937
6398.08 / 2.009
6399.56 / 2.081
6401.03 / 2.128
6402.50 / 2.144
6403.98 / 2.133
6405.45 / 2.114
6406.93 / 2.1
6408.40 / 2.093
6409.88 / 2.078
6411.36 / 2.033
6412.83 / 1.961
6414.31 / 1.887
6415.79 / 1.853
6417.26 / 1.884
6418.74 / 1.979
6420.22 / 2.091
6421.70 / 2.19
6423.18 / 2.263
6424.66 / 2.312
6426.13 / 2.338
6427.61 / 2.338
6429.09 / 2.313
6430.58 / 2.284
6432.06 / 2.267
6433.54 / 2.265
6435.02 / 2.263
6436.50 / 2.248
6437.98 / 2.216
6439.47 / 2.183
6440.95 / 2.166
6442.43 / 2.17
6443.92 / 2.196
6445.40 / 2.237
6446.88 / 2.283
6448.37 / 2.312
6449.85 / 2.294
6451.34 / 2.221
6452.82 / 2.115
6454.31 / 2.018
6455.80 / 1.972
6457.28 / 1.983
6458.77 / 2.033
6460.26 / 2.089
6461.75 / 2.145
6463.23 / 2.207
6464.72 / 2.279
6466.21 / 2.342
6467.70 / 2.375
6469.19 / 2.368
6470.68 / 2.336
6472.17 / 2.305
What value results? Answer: 1.76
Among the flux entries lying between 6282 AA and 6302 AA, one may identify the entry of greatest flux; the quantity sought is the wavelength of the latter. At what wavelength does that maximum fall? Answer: 6289.99 AA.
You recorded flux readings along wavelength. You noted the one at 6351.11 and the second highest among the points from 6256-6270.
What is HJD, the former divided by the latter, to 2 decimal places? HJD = 0.87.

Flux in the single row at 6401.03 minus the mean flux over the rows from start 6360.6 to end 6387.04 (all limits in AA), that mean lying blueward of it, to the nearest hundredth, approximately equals -0.01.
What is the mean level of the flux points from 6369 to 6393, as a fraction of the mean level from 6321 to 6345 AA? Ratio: 0.96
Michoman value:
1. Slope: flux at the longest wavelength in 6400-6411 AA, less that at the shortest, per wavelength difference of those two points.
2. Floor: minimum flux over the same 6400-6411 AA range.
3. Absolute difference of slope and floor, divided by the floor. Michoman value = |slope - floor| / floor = 1.00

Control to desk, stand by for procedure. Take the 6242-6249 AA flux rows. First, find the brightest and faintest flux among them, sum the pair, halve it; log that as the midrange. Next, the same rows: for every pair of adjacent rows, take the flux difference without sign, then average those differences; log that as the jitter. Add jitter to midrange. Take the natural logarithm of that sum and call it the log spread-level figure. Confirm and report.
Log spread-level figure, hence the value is 0.76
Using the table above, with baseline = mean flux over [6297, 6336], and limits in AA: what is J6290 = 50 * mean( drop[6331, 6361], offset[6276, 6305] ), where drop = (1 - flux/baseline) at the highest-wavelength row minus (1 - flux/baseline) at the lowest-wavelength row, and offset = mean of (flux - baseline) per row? 1.8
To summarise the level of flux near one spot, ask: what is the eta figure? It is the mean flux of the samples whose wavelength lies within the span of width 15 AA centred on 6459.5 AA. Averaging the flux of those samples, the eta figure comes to 2.12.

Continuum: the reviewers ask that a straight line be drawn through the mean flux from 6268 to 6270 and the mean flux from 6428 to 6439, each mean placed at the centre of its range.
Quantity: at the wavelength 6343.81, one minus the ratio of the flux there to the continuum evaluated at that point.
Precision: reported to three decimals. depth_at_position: 0.033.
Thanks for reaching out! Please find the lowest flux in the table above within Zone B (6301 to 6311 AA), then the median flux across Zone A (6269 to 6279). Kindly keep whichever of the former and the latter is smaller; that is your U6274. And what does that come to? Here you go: 1.88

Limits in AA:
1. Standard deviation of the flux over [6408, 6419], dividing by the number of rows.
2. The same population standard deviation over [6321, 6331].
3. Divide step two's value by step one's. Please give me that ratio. 0.50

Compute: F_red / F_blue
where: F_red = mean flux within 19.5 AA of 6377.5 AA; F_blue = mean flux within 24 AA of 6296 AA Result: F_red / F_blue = 0.99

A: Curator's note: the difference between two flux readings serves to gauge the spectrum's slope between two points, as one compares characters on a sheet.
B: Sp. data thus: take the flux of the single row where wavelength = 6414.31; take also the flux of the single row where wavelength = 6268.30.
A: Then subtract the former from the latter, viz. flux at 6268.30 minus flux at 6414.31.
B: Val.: 0.37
